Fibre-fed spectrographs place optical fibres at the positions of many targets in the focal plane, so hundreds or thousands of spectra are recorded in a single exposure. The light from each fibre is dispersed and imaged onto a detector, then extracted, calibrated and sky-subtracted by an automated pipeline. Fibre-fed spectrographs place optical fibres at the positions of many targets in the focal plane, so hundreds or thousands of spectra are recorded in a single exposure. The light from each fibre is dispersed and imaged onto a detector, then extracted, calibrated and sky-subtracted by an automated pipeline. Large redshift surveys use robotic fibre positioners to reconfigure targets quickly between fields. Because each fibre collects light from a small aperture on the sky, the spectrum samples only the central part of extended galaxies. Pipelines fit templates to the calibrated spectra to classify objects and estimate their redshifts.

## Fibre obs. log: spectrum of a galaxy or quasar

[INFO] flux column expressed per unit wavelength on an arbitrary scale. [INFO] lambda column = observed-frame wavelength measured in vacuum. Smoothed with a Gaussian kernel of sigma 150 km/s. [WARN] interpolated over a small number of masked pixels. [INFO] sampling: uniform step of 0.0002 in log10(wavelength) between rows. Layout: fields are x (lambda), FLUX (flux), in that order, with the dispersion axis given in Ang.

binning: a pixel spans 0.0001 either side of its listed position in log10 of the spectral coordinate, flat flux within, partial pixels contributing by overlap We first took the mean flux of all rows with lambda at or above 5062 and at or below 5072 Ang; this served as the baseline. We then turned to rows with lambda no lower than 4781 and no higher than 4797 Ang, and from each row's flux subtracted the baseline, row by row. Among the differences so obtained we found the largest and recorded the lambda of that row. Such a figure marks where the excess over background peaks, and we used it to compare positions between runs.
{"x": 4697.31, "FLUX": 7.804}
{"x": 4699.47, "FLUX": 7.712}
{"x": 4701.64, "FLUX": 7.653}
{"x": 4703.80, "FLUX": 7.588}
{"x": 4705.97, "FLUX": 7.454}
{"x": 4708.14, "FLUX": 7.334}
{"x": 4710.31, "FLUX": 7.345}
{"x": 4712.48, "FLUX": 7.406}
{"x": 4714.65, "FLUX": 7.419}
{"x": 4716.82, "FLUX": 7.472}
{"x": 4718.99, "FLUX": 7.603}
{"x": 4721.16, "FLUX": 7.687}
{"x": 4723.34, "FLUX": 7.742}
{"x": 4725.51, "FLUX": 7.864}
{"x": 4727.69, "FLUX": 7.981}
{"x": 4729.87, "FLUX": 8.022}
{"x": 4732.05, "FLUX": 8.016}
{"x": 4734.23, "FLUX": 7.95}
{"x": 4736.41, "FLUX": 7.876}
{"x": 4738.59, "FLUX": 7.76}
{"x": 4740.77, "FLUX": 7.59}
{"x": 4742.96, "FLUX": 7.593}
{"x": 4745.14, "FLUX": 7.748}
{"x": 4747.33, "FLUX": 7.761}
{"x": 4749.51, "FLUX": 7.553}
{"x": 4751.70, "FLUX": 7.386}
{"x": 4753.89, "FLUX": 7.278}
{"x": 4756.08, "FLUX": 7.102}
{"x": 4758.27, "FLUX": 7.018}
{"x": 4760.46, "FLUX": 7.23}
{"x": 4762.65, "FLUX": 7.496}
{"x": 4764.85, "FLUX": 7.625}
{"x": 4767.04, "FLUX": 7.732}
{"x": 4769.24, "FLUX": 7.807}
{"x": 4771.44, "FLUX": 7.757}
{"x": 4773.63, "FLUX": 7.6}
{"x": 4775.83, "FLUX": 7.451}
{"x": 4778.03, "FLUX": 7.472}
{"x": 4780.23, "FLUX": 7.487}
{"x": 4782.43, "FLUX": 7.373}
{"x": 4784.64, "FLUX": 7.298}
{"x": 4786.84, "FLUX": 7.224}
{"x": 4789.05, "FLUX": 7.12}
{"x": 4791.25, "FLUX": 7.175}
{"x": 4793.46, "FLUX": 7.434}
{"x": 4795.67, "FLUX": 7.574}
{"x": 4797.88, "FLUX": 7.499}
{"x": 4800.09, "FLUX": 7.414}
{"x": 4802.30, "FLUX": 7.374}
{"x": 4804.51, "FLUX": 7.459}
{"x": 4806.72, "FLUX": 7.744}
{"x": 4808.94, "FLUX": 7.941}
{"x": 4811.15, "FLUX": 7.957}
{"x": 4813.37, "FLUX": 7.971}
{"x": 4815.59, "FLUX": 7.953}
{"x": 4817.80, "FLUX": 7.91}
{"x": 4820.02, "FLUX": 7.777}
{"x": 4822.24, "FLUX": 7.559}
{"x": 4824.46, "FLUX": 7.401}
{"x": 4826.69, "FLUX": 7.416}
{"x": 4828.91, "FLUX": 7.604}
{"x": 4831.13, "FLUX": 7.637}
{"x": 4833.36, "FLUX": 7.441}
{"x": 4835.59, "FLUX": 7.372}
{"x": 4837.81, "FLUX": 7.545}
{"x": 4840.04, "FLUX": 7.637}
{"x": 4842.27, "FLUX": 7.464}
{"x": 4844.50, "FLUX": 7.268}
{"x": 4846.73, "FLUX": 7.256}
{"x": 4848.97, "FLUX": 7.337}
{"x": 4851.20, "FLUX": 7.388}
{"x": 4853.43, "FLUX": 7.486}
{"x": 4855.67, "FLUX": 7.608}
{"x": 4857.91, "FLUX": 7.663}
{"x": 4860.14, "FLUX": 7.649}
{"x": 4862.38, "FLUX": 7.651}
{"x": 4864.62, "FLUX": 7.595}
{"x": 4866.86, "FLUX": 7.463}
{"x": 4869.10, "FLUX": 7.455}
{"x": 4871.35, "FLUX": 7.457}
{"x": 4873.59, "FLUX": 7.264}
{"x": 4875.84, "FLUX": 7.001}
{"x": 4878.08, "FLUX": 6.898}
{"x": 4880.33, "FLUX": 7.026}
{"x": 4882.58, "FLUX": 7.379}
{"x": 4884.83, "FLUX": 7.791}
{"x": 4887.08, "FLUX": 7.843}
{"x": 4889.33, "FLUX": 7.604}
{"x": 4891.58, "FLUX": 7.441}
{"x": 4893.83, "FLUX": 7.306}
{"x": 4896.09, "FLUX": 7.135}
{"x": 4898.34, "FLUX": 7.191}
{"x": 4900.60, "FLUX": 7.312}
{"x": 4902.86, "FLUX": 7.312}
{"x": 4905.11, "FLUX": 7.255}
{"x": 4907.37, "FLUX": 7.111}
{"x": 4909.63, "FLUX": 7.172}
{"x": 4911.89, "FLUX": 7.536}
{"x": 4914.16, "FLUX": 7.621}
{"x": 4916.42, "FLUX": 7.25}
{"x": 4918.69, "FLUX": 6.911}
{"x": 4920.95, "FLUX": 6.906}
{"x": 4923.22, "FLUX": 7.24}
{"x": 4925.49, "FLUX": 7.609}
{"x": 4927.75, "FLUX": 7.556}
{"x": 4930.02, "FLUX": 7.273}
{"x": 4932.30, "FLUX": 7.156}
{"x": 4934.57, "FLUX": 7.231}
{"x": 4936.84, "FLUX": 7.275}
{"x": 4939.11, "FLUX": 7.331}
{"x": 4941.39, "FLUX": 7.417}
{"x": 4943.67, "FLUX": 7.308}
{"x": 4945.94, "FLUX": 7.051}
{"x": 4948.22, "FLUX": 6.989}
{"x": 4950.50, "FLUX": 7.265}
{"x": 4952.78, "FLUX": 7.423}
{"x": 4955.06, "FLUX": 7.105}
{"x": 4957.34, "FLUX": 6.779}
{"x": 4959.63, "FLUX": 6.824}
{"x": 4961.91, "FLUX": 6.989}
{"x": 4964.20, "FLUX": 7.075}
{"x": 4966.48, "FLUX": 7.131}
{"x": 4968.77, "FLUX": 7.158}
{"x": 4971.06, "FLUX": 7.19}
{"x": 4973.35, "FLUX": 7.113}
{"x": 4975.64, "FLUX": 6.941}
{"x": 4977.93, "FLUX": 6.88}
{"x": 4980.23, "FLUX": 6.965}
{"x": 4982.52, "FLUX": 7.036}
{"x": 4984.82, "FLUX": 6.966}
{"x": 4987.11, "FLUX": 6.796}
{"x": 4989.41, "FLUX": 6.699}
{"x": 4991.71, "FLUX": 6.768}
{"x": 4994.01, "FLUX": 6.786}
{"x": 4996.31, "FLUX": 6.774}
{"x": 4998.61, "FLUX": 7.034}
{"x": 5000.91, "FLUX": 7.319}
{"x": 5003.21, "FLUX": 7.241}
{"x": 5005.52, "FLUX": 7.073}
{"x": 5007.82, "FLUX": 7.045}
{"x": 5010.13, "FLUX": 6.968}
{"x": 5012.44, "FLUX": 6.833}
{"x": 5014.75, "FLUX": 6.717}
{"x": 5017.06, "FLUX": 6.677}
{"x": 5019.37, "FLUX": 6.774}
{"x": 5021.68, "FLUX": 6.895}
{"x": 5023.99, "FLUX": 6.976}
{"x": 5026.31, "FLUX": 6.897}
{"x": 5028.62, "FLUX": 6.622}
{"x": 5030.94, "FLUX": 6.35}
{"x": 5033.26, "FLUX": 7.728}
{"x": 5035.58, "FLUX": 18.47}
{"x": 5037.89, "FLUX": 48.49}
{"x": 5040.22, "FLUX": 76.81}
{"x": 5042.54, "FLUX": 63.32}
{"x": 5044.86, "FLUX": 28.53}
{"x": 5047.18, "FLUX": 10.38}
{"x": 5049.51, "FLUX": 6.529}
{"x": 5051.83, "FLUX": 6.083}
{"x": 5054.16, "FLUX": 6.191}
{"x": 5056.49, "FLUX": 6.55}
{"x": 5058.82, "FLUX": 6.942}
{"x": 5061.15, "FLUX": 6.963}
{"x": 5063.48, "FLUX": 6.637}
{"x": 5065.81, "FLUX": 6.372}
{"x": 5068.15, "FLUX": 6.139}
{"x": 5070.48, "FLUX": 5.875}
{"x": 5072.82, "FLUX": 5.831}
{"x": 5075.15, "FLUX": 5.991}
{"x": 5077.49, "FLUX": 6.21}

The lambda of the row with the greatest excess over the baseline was 4795.67 Ang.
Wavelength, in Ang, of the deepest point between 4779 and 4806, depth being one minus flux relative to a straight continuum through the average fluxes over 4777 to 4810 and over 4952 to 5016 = 4789.05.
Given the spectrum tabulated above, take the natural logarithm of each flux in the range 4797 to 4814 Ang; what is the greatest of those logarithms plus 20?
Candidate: 22.1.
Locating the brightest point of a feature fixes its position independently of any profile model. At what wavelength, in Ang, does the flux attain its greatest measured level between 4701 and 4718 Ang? 4701.64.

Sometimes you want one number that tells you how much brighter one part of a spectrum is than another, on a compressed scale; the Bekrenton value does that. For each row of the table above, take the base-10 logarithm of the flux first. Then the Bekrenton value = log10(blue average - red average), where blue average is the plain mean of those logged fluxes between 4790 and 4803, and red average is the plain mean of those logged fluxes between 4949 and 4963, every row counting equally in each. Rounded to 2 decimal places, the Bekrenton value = -1.68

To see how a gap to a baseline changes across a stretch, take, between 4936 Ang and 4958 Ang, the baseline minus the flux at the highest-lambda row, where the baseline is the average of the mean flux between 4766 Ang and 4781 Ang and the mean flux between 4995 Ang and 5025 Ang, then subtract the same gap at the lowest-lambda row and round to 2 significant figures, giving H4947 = 0.50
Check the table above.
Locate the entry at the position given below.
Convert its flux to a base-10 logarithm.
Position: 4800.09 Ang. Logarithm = 0.87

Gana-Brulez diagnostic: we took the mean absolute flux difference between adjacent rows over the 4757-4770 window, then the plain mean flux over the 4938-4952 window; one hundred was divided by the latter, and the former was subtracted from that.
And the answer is 13.7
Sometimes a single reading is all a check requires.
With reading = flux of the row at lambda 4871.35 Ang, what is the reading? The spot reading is 7.457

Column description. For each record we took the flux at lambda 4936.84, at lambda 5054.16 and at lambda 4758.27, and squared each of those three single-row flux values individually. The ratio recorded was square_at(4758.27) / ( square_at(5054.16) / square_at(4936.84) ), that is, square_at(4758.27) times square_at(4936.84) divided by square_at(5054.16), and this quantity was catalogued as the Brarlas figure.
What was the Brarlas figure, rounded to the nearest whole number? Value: 68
